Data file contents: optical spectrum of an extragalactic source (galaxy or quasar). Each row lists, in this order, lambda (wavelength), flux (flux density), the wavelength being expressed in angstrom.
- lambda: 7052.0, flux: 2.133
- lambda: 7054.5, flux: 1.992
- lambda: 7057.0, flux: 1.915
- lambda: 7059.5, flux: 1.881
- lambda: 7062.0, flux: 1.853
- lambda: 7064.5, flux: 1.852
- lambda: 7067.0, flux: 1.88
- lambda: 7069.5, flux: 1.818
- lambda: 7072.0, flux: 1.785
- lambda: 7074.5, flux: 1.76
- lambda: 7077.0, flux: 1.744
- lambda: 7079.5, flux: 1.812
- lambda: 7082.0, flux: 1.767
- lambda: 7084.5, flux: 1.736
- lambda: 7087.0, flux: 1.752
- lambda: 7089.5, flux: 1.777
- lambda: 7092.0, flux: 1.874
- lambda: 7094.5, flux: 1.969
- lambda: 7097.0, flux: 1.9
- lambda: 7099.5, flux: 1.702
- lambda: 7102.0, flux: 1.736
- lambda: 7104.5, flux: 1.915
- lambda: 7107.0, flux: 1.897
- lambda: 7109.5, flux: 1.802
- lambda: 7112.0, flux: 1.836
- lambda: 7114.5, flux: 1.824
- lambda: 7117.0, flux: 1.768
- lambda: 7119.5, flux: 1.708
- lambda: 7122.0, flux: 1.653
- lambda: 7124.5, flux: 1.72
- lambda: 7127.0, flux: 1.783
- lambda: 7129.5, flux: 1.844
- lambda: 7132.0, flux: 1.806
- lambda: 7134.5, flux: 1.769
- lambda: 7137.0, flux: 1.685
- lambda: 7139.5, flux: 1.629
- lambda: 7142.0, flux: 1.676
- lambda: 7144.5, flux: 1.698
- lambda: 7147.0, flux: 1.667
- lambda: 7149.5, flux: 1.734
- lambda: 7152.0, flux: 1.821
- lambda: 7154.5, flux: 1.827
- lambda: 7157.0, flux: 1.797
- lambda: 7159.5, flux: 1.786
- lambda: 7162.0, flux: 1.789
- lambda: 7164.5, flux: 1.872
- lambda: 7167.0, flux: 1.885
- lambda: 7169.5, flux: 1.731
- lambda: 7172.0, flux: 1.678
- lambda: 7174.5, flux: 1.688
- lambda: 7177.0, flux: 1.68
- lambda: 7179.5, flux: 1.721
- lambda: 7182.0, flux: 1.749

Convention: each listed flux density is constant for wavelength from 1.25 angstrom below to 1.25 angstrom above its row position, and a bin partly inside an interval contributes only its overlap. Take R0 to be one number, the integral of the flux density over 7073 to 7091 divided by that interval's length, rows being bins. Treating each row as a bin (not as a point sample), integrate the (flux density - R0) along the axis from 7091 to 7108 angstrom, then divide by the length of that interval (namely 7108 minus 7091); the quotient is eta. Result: 0.089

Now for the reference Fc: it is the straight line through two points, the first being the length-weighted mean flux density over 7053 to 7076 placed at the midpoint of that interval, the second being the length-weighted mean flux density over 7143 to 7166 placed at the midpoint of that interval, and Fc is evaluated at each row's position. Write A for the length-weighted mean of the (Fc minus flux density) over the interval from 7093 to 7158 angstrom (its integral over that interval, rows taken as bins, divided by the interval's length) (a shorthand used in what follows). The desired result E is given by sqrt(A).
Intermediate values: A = 0.028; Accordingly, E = 0.17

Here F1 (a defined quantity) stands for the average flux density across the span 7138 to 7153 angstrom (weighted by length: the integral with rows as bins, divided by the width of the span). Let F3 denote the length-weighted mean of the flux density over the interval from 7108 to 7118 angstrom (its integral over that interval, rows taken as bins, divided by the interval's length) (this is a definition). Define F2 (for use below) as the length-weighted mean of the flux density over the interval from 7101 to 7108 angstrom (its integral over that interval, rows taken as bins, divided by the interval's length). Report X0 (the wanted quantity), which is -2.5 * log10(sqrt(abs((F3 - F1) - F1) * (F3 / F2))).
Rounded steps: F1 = 1.70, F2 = 1.85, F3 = 1.81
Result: -0.24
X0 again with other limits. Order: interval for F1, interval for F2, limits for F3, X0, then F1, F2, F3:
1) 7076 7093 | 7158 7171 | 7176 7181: -0.30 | 1.78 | 1.81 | 1.70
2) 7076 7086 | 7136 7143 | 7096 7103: -0.34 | 1.76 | 1.66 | 1.78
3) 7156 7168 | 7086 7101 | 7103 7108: -0.32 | 1.83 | 1.83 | 1.90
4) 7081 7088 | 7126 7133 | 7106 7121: -0.29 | 1.75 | 1.81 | 1.80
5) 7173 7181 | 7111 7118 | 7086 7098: -0.25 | 1.70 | 1.81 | 1.86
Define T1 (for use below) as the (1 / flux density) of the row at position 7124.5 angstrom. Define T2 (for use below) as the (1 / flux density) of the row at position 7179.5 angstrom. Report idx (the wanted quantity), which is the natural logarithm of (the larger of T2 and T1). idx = -0.54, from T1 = 0.581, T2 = 0.581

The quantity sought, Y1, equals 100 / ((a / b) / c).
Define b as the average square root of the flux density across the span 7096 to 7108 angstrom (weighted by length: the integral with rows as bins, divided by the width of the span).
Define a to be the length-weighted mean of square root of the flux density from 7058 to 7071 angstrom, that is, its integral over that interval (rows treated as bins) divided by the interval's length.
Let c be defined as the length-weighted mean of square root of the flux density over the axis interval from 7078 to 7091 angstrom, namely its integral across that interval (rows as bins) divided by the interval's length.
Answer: 132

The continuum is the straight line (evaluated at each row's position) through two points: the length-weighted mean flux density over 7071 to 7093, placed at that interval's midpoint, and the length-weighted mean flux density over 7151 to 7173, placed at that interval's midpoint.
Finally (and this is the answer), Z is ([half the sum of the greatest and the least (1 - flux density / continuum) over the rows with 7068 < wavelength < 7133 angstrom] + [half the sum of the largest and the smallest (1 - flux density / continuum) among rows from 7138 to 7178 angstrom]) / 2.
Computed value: 0.004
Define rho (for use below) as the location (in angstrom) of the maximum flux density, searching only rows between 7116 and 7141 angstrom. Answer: 7129.5 angstrom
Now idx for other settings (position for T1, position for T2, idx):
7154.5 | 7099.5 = -0.53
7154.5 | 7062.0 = -0.60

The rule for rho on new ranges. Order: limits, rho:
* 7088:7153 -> 7094.5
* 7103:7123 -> 7104.5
